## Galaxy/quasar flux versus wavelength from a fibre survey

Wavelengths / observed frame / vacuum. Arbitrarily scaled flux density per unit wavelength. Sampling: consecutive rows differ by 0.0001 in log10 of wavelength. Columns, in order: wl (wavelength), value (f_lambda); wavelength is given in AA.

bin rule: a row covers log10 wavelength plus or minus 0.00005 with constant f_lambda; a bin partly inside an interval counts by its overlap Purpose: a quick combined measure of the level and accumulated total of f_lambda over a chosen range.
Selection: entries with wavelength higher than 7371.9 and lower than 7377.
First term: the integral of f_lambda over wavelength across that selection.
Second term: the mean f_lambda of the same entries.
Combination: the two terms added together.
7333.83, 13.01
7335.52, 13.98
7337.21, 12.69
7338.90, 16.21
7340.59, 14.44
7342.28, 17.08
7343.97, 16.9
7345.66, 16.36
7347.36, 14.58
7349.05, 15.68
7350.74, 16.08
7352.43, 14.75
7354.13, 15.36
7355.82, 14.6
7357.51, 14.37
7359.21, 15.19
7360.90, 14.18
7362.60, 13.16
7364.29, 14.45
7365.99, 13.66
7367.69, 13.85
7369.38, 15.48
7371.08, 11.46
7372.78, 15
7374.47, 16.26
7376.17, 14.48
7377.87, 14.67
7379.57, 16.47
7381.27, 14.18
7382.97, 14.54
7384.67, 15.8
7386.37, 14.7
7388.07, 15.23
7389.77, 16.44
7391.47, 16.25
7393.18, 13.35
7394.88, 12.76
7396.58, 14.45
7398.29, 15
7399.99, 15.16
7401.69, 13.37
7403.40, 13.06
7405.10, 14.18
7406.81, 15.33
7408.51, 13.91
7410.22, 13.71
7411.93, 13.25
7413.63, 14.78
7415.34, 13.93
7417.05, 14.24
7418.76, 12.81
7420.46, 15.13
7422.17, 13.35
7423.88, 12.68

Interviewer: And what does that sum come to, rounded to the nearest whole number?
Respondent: 93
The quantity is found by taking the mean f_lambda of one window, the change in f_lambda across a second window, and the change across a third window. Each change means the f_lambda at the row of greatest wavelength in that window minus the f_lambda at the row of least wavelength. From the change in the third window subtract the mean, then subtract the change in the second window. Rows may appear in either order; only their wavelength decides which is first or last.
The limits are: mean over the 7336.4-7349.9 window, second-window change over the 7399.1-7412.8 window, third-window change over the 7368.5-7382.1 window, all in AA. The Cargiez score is -14.9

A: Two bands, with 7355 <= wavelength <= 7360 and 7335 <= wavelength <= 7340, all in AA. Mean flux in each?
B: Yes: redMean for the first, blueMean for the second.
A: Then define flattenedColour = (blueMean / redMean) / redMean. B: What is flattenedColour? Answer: 0.066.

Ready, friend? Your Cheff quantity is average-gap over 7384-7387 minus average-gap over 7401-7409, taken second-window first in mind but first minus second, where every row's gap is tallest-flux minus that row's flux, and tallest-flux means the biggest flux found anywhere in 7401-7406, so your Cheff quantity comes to -1.3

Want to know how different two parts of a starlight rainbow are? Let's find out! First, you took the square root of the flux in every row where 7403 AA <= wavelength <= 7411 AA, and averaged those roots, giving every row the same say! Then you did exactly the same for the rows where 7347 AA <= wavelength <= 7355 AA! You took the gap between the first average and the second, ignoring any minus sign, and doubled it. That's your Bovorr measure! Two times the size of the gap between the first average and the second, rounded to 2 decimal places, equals 0.33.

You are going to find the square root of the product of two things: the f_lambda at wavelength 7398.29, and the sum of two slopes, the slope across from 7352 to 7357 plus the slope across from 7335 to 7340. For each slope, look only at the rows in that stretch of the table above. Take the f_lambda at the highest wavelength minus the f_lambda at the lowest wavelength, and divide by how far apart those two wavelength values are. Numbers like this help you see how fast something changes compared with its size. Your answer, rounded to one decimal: 3.0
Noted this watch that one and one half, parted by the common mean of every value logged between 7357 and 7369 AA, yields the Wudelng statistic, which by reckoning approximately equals 0.106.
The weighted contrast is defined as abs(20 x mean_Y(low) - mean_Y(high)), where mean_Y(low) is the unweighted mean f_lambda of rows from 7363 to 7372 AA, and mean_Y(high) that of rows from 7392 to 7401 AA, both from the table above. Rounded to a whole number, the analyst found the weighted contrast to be 261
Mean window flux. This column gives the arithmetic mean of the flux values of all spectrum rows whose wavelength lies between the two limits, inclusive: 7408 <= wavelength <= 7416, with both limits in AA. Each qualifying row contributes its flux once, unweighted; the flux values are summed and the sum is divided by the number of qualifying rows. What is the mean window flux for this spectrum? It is 13.9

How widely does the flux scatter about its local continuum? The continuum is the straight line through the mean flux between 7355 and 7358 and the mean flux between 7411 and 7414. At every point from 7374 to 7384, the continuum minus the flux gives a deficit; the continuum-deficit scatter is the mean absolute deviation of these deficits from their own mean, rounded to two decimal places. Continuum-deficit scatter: 0.83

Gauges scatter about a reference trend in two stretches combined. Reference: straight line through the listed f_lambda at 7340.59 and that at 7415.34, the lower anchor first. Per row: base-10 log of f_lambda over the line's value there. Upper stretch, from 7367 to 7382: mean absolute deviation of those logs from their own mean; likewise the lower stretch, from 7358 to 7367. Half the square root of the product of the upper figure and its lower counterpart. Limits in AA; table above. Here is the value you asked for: 0.0117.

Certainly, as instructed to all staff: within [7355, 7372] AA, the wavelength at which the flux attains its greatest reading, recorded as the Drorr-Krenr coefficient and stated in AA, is 7369.38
